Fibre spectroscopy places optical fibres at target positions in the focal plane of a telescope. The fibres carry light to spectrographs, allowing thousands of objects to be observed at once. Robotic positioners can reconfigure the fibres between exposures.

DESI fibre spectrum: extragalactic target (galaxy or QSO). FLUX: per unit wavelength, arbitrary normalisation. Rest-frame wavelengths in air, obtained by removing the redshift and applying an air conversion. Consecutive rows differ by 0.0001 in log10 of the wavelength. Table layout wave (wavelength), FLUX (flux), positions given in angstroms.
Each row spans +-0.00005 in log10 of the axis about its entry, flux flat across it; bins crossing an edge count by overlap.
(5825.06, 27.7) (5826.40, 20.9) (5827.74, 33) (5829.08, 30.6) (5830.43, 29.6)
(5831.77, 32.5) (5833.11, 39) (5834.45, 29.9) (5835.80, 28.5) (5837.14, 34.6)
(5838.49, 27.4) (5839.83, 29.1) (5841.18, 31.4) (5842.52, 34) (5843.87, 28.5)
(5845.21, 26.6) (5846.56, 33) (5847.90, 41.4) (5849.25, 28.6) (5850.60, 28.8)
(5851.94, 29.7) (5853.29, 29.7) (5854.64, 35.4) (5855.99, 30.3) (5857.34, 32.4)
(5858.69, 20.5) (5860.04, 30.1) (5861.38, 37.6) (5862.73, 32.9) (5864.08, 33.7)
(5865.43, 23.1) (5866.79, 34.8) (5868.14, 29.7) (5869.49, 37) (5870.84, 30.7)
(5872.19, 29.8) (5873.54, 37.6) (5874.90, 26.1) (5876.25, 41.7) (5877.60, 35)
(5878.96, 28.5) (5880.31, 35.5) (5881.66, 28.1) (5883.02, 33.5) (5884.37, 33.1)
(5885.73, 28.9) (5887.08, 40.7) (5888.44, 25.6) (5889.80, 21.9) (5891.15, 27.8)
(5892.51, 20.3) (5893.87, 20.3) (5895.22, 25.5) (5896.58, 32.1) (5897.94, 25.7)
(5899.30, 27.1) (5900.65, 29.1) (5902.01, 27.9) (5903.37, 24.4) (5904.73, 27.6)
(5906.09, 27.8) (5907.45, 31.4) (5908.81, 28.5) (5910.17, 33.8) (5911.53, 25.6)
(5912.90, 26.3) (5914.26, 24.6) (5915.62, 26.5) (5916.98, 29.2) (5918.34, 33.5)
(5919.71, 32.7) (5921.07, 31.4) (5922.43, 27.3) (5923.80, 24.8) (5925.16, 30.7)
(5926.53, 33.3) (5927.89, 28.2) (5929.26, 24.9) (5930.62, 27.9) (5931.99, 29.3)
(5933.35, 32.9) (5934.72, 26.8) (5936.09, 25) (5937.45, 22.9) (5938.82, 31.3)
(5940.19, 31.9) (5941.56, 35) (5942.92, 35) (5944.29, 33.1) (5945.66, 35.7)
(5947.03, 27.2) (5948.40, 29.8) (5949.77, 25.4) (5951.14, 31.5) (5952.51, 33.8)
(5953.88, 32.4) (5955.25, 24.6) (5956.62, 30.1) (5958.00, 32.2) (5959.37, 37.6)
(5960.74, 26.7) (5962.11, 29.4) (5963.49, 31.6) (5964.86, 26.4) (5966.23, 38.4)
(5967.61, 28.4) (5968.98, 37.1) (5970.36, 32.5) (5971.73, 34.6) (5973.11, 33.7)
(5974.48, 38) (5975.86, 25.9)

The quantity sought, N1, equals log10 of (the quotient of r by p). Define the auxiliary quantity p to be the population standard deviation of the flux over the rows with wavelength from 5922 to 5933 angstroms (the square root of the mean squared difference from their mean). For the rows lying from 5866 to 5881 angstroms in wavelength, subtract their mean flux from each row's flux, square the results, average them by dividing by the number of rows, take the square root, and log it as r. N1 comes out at 0.22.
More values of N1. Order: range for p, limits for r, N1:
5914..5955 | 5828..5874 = 0.07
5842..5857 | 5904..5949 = -0.07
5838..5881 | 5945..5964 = -0.11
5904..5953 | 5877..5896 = 0.23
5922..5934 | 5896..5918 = -0.05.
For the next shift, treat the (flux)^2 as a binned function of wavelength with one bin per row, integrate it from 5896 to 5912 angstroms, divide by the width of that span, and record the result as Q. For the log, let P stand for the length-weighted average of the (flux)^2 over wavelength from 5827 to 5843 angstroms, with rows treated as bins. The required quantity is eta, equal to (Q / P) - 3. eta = -2.19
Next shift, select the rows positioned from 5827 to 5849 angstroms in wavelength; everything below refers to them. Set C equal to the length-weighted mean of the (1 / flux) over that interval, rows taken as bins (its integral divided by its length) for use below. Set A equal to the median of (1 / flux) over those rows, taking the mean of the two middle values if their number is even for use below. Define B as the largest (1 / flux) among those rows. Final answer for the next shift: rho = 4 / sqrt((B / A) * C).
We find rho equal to 20.7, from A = 0.0323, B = 0.0376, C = 0.0320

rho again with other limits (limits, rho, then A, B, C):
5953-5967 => 19.7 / 0.0324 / 0.0407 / 0.0329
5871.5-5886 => 20.1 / 0.0302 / 0.0383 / 0.0312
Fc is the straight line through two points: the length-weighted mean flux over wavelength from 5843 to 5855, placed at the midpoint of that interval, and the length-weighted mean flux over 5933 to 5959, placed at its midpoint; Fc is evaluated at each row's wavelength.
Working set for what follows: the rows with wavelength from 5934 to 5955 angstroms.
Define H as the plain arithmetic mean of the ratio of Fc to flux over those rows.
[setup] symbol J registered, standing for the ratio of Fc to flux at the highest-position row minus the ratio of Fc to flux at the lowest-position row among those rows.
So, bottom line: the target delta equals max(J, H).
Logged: 1.02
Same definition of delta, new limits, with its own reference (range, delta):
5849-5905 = 1.07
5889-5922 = 1.14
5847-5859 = 1.05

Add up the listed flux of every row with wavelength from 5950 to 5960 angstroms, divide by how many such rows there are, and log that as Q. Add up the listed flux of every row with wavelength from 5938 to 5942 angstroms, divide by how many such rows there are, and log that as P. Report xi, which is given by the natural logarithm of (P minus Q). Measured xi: 0.0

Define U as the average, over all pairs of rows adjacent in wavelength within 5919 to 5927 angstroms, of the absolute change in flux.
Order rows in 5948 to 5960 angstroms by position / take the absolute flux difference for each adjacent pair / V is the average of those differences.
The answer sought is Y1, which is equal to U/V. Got 0.7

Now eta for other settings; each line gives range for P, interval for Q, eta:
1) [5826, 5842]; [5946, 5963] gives -2.04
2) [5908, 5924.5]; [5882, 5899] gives -2.03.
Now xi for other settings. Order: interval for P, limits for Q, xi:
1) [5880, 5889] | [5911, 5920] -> 1.3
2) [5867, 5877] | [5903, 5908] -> 1.7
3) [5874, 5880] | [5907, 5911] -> 0.5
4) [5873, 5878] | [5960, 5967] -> 1.5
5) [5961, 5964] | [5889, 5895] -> 2.1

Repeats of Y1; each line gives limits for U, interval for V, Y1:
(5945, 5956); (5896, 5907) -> 1.8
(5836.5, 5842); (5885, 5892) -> 0.4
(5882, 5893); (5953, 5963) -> 1.2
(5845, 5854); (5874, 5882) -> 0.6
